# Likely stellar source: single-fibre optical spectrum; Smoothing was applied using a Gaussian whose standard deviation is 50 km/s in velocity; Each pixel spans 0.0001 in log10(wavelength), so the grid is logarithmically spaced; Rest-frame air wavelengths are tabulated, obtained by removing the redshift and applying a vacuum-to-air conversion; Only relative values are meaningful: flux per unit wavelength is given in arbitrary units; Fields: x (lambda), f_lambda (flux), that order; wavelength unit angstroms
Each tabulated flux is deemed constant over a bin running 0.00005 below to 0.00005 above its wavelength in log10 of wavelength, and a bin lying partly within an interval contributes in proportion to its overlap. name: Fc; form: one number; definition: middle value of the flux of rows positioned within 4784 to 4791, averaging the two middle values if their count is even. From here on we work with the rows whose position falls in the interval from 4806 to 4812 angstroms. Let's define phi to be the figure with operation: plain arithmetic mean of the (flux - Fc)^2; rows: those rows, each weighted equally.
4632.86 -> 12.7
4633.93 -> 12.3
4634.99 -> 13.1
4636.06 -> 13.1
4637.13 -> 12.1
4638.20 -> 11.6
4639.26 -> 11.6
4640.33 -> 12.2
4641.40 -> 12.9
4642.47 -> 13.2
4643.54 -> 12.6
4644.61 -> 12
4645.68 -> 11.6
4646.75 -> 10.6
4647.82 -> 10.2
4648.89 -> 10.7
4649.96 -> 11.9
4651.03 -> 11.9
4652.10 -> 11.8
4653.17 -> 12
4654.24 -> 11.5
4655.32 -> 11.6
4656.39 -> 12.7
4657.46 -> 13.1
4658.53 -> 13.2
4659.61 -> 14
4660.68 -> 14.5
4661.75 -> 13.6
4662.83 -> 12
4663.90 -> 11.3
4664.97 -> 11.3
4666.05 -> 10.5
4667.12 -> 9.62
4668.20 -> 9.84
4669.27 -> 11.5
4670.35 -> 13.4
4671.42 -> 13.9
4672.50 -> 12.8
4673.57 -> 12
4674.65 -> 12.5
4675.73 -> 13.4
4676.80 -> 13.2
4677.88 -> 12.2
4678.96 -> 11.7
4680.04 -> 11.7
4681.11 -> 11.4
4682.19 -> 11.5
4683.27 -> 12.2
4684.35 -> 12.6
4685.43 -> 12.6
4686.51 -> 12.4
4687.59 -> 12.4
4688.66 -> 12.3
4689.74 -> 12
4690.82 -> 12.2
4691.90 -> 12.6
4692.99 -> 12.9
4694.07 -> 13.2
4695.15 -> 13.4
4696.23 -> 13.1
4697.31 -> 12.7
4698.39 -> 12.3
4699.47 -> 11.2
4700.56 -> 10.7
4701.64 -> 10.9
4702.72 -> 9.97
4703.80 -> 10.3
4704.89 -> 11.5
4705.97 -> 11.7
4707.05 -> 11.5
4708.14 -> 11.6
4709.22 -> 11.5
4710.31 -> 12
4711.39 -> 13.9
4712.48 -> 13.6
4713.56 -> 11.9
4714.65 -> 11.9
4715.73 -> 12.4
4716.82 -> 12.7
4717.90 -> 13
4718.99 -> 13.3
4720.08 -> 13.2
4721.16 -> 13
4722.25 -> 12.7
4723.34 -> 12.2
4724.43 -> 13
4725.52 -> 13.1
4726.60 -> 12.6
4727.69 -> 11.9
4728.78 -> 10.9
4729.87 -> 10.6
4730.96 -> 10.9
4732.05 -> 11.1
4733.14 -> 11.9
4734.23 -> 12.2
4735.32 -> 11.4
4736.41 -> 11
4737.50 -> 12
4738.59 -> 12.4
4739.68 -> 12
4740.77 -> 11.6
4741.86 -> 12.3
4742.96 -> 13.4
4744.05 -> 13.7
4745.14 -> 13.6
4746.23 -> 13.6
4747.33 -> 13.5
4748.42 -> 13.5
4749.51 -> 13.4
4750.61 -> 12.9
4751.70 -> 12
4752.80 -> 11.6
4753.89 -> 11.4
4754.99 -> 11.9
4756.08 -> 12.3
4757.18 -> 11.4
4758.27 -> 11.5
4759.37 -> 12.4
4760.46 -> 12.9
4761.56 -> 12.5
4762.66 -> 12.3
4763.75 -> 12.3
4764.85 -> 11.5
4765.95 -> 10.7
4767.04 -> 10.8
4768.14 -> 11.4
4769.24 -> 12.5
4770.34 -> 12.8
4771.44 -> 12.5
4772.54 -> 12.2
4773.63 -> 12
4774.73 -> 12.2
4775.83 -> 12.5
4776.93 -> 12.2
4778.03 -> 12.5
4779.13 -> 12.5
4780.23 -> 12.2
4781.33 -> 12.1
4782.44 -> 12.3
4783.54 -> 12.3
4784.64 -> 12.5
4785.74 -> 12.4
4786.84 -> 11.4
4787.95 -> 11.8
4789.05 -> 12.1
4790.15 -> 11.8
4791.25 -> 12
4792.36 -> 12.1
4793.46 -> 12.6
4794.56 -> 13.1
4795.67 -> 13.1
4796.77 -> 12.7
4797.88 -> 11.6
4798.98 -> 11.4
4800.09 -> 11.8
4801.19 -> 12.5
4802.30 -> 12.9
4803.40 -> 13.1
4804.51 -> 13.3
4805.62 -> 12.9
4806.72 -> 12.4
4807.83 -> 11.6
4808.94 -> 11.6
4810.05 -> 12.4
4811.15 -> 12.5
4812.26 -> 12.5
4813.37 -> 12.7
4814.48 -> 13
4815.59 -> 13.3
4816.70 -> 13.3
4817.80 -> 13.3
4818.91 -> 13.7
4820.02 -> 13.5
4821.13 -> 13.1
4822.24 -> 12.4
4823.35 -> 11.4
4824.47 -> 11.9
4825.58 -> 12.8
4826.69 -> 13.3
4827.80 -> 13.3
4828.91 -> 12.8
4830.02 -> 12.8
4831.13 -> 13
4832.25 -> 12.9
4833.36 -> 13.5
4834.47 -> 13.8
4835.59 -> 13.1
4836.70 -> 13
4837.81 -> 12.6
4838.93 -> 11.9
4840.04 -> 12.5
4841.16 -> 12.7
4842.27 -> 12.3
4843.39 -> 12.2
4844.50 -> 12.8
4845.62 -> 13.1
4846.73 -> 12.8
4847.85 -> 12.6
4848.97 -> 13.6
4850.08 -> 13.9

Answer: 0.2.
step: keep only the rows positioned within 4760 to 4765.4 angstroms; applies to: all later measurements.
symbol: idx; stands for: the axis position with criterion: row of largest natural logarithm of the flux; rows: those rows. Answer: 4760.46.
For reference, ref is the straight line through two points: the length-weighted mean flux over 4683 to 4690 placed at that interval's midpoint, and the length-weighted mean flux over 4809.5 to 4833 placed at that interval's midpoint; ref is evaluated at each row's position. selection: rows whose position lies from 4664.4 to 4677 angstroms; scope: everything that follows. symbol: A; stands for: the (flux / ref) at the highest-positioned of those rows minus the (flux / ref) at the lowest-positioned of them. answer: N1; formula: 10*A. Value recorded 1.5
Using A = 0.15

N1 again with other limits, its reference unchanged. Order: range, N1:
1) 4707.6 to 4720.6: 1.2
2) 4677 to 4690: -0.2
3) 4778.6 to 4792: -0.4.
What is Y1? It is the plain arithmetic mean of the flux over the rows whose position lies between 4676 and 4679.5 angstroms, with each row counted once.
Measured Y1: 12.4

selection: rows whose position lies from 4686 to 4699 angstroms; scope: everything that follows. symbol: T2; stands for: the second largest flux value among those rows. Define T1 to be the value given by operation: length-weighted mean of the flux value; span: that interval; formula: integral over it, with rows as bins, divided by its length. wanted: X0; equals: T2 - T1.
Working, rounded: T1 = 12.6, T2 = 13.2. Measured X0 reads 0.6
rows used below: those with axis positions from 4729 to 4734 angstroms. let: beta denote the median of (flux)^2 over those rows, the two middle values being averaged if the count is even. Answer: 121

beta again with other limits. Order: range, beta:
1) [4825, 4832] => 166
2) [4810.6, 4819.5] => 173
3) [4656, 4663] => 174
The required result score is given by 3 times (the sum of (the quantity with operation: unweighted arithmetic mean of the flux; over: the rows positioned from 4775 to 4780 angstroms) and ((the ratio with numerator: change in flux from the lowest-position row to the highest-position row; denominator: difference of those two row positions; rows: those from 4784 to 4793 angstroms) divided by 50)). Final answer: 37.3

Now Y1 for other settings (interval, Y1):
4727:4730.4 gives 11.1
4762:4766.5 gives 11.7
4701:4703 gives 10.4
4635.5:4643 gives 12.4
